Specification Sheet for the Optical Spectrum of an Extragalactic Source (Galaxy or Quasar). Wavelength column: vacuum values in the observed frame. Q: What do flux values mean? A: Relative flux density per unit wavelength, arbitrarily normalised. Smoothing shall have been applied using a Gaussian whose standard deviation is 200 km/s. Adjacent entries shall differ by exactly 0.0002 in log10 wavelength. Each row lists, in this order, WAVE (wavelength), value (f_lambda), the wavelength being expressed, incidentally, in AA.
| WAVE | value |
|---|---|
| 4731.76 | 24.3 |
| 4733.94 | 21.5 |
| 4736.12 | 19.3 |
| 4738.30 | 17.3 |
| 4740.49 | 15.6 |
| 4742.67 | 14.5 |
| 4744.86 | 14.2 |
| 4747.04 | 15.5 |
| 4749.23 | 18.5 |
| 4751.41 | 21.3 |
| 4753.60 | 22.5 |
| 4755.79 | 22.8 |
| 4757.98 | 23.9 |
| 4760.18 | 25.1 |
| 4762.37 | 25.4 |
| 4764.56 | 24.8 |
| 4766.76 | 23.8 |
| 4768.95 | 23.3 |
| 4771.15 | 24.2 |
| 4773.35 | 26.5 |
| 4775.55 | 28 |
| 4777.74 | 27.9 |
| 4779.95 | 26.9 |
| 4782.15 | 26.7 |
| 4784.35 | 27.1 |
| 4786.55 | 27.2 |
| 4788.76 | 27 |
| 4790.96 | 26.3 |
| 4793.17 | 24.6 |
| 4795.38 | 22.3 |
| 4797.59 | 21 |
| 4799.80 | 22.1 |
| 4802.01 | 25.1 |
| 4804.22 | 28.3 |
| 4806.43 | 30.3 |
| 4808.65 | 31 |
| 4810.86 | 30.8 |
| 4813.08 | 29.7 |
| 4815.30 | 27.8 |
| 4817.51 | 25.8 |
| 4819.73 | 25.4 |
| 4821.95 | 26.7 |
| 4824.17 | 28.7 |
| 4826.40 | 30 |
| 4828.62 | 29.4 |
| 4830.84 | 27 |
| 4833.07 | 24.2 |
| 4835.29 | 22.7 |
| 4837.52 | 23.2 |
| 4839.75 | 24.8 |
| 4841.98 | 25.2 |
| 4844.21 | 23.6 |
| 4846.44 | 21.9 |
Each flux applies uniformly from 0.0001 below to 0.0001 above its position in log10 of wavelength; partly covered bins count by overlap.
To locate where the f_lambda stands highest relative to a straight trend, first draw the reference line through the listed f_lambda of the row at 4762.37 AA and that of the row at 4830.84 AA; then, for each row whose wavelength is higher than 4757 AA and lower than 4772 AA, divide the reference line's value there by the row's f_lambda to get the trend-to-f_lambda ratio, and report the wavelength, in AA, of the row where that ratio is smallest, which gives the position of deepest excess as 4762.37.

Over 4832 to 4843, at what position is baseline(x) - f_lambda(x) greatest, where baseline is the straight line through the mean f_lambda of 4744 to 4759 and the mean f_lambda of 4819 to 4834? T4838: 4835.29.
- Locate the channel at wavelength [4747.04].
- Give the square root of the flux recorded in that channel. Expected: 3.94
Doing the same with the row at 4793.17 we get 4.96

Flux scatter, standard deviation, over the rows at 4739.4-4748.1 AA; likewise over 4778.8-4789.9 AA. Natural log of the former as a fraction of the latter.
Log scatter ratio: 1.3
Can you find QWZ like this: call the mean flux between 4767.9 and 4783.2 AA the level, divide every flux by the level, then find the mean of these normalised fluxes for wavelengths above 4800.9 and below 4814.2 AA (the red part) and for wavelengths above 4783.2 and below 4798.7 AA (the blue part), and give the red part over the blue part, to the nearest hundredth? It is 1.16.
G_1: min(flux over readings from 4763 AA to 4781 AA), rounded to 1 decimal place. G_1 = 23.3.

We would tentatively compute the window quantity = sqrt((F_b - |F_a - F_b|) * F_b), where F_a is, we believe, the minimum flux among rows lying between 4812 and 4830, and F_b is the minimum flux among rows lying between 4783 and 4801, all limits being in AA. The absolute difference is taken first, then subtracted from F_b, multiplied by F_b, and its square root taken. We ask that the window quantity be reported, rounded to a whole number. 19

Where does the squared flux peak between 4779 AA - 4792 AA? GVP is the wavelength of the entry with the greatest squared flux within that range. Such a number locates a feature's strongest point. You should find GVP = 4786.55 AA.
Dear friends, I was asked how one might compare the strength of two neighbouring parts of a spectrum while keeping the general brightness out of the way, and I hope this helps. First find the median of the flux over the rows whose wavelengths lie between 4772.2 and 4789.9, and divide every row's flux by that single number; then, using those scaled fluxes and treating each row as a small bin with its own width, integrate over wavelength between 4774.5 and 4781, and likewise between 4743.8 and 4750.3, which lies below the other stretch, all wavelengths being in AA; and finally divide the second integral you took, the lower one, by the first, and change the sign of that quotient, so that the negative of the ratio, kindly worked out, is -0.58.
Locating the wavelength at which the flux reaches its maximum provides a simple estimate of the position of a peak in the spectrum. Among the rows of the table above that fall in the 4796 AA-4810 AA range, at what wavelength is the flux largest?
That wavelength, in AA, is 4808.65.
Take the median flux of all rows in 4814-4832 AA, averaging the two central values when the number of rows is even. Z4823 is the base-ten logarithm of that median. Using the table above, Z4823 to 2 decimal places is 1.44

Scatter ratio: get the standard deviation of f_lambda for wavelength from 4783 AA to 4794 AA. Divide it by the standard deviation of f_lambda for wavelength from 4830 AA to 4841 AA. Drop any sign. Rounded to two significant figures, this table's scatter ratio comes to 0.65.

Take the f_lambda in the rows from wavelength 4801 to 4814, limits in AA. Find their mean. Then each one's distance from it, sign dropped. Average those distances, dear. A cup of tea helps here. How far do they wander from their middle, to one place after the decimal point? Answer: 1.7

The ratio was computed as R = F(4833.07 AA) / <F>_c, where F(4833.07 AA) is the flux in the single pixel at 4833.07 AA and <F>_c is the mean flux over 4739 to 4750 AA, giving 1.55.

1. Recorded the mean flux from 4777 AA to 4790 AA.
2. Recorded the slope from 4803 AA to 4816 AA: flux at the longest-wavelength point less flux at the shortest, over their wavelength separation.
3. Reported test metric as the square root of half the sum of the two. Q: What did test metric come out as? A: 3.68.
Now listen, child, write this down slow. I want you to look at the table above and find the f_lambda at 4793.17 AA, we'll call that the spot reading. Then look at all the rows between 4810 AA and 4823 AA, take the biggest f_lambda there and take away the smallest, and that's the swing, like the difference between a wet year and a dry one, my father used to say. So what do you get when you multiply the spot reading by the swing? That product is 133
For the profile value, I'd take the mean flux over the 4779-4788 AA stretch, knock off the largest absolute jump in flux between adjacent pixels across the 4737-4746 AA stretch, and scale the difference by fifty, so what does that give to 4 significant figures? 1264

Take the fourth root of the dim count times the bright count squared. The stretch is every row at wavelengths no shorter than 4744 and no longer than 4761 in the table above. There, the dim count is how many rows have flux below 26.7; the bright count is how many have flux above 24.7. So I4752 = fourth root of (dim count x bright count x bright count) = 1.68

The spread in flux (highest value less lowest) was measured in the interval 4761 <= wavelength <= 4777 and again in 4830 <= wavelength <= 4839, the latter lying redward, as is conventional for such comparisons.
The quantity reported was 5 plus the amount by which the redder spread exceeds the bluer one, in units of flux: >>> 4.6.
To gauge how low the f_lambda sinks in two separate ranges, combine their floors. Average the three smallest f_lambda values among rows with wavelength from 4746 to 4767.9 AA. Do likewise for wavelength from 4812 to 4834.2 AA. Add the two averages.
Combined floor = 43.6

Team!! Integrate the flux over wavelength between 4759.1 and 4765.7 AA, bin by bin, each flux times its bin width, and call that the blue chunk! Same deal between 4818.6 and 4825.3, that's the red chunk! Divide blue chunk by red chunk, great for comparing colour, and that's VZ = 0.92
